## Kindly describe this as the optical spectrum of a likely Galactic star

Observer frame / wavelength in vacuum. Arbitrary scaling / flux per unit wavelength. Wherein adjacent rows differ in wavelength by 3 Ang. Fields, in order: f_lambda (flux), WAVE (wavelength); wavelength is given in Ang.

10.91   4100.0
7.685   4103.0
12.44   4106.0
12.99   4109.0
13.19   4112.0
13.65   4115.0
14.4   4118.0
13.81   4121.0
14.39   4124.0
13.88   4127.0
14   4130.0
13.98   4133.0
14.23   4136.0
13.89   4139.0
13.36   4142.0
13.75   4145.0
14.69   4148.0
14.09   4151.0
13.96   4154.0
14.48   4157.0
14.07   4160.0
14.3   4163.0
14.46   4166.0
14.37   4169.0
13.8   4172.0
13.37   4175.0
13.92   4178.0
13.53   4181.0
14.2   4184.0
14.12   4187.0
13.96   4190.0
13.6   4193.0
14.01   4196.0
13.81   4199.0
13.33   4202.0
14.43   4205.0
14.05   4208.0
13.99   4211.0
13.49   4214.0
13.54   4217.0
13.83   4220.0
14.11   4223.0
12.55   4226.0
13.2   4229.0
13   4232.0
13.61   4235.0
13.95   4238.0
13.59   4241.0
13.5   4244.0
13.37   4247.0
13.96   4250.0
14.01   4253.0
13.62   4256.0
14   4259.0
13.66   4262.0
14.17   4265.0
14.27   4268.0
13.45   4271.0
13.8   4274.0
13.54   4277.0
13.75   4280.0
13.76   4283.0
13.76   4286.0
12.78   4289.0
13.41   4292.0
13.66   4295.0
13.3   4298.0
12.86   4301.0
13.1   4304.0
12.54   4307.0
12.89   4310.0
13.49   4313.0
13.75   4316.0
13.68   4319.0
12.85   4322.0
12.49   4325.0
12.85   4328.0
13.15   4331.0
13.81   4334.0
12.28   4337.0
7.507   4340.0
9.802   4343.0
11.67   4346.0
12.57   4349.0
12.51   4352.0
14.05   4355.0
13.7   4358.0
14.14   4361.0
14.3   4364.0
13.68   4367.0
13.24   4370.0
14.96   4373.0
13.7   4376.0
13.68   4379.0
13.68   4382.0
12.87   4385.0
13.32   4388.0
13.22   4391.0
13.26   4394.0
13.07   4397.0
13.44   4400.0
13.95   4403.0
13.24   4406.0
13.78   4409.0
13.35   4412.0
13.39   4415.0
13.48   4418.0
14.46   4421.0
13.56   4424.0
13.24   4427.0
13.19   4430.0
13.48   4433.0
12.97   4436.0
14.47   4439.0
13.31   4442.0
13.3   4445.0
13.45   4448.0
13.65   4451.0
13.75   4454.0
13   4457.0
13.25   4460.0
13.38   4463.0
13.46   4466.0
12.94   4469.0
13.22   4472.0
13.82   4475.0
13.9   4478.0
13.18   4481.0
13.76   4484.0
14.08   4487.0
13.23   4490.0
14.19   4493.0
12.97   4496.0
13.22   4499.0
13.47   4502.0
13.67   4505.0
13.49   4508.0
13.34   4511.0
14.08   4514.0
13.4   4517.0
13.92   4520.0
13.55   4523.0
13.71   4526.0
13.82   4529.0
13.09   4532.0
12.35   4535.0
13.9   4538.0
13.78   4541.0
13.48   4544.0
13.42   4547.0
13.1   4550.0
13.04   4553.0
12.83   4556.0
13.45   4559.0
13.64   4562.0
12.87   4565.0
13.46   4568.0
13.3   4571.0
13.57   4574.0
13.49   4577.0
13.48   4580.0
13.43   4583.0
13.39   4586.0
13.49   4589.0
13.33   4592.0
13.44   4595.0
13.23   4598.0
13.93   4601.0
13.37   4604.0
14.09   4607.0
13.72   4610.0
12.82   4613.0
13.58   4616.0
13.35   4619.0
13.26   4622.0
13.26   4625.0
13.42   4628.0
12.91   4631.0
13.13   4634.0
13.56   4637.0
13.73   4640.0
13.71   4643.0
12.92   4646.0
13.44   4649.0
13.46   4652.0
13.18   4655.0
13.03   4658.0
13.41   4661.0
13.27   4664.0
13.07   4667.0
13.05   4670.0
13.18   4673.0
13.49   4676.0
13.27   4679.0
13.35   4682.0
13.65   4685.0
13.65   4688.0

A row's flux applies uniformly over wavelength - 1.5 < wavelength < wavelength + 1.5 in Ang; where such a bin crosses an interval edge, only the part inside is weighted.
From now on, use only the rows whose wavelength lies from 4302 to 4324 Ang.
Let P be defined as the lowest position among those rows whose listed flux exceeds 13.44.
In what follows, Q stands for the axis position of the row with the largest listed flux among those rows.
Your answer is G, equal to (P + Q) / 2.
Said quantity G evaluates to 4314.5 Ang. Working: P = 4313.0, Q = 4316.0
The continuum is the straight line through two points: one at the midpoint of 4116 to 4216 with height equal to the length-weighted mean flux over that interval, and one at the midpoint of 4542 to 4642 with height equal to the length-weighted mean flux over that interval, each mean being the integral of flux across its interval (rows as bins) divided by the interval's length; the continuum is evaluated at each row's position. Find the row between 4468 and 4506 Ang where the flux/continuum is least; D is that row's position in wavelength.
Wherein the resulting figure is 4469.0 Ang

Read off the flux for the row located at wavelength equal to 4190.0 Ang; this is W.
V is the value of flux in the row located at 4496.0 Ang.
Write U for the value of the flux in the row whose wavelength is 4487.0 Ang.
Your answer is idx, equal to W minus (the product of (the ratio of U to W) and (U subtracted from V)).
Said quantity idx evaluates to 15.1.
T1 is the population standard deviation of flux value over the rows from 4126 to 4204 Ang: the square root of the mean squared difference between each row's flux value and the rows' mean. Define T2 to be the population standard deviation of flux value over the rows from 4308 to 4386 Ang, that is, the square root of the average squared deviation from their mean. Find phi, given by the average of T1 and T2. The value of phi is 0.90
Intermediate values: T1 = 0.34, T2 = 1.46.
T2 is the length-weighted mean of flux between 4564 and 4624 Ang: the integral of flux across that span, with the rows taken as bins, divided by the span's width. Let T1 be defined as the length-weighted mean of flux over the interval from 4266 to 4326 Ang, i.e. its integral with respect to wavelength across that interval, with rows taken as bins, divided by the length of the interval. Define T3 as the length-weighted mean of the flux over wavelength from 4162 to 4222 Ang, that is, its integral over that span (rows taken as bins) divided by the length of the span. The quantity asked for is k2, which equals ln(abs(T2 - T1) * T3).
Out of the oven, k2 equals -0.1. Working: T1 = 13.4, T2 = 13.4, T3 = 13.9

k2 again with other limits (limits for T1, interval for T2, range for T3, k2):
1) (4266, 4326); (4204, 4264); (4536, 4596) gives 1.4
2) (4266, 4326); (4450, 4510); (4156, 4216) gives 0.4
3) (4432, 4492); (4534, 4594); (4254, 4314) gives 0.6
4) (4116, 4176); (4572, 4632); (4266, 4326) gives 2.1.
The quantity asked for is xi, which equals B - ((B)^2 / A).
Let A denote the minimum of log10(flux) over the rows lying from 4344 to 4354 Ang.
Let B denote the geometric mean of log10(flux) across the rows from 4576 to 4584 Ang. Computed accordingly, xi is -0.066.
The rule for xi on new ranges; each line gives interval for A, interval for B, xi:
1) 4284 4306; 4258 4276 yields -0.037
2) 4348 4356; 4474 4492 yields -0.039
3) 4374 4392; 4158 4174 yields -0.044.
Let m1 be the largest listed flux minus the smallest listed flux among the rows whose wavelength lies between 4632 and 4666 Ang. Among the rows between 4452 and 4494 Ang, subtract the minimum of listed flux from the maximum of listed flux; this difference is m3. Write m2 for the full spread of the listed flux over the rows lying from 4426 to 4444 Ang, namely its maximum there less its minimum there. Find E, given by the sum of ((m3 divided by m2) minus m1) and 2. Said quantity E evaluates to 2.02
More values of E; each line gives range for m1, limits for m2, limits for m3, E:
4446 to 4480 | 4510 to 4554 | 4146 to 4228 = 2.28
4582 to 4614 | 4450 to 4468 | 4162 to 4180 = 2.18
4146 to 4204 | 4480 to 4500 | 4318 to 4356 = 6.00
